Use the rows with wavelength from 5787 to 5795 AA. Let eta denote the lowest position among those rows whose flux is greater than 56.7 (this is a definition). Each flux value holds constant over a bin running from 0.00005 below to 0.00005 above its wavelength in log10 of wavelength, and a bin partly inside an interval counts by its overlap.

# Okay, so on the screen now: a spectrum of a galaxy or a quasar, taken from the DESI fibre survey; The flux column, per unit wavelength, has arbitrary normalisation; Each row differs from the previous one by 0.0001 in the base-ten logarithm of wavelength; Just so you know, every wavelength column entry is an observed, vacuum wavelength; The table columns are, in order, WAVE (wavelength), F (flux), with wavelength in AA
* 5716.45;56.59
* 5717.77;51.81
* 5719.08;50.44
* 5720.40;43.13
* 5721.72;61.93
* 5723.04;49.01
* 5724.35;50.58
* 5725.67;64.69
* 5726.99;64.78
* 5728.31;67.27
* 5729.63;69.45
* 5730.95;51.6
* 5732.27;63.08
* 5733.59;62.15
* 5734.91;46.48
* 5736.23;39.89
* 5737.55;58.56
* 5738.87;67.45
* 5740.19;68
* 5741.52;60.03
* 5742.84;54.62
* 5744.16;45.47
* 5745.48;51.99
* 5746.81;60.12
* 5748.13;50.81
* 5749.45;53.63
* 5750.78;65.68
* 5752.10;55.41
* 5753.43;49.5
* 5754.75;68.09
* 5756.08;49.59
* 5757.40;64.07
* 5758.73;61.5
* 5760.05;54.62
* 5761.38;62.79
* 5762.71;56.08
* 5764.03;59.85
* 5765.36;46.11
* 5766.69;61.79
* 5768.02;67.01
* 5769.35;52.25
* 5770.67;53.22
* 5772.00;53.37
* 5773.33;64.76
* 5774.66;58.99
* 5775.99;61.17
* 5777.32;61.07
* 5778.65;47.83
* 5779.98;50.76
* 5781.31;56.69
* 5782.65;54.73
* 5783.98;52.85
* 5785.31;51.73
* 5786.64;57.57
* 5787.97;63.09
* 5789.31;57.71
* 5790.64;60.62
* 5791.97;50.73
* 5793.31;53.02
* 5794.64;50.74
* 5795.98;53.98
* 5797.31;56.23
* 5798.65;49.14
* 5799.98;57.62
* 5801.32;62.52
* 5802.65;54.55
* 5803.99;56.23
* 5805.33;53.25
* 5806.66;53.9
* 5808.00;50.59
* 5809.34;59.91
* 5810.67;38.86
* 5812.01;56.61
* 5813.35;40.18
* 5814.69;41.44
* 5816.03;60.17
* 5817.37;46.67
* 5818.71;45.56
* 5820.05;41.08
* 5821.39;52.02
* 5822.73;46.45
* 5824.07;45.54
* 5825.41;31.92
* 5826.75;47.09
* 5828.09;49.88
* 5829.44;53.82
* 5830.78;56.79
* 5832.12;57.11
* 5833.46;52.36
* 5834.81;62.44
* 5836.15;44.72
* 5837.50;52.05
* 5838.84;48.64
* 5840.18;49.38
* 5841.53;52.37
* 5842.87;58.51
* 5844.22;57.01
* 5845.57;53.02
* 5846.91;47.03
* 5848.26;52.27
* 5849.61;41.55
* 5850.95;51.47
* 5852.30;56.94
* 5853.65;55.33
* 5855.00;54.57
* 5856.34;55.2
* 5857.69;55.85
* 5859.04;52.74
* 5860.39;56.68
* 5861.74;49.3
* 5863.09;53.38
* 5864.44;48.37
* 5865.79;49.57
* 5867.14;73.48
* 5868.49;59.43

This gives 5787.97 AA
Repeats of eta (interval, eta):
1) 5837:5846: 5842.87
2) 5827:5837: 5830.78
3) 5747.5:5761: 5750.78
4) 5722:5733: 5725.67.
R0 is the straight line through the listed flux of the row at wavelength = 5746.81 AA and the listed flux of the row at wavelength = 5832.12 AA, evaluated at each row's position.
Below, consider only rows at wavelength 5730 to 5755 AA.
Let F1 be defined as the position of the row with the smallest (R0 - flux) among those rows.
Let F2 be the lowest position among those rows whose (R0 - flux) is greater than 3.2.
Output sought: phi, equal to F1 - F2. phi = 23.8 AA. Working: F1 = 5754.75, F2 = 5730.95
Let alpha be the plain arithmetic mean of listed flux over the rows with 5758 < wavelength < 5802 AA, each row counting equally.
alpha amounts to 56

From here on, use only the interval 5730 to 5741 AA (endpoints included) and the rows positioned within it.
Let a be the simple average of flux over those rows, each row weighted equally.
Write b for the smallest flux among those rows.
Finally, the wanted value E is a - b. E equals 17.3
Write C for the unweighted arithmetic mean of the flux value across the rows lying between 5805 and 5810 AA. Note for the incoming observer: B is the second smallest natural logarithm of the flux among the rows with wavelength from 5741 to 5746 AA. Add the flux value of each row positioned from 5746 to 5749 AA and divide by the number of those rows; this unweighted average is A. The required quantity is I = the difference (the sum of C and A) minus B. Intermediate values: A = 55.5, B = 3.95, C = 54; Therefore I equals 106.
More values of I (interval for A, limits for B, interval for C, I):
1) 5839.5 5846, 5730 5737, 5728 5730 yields 119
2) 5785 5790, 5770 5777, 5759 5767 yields 110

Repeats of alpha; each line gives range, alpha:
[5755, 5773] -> 57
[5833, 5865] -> 53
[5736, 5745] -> 56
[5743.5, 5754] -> 54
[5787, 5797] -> 56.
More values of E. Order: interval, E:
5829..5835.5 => 4.1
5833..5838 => 8.2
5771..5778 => 6.5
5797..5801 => 5.2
